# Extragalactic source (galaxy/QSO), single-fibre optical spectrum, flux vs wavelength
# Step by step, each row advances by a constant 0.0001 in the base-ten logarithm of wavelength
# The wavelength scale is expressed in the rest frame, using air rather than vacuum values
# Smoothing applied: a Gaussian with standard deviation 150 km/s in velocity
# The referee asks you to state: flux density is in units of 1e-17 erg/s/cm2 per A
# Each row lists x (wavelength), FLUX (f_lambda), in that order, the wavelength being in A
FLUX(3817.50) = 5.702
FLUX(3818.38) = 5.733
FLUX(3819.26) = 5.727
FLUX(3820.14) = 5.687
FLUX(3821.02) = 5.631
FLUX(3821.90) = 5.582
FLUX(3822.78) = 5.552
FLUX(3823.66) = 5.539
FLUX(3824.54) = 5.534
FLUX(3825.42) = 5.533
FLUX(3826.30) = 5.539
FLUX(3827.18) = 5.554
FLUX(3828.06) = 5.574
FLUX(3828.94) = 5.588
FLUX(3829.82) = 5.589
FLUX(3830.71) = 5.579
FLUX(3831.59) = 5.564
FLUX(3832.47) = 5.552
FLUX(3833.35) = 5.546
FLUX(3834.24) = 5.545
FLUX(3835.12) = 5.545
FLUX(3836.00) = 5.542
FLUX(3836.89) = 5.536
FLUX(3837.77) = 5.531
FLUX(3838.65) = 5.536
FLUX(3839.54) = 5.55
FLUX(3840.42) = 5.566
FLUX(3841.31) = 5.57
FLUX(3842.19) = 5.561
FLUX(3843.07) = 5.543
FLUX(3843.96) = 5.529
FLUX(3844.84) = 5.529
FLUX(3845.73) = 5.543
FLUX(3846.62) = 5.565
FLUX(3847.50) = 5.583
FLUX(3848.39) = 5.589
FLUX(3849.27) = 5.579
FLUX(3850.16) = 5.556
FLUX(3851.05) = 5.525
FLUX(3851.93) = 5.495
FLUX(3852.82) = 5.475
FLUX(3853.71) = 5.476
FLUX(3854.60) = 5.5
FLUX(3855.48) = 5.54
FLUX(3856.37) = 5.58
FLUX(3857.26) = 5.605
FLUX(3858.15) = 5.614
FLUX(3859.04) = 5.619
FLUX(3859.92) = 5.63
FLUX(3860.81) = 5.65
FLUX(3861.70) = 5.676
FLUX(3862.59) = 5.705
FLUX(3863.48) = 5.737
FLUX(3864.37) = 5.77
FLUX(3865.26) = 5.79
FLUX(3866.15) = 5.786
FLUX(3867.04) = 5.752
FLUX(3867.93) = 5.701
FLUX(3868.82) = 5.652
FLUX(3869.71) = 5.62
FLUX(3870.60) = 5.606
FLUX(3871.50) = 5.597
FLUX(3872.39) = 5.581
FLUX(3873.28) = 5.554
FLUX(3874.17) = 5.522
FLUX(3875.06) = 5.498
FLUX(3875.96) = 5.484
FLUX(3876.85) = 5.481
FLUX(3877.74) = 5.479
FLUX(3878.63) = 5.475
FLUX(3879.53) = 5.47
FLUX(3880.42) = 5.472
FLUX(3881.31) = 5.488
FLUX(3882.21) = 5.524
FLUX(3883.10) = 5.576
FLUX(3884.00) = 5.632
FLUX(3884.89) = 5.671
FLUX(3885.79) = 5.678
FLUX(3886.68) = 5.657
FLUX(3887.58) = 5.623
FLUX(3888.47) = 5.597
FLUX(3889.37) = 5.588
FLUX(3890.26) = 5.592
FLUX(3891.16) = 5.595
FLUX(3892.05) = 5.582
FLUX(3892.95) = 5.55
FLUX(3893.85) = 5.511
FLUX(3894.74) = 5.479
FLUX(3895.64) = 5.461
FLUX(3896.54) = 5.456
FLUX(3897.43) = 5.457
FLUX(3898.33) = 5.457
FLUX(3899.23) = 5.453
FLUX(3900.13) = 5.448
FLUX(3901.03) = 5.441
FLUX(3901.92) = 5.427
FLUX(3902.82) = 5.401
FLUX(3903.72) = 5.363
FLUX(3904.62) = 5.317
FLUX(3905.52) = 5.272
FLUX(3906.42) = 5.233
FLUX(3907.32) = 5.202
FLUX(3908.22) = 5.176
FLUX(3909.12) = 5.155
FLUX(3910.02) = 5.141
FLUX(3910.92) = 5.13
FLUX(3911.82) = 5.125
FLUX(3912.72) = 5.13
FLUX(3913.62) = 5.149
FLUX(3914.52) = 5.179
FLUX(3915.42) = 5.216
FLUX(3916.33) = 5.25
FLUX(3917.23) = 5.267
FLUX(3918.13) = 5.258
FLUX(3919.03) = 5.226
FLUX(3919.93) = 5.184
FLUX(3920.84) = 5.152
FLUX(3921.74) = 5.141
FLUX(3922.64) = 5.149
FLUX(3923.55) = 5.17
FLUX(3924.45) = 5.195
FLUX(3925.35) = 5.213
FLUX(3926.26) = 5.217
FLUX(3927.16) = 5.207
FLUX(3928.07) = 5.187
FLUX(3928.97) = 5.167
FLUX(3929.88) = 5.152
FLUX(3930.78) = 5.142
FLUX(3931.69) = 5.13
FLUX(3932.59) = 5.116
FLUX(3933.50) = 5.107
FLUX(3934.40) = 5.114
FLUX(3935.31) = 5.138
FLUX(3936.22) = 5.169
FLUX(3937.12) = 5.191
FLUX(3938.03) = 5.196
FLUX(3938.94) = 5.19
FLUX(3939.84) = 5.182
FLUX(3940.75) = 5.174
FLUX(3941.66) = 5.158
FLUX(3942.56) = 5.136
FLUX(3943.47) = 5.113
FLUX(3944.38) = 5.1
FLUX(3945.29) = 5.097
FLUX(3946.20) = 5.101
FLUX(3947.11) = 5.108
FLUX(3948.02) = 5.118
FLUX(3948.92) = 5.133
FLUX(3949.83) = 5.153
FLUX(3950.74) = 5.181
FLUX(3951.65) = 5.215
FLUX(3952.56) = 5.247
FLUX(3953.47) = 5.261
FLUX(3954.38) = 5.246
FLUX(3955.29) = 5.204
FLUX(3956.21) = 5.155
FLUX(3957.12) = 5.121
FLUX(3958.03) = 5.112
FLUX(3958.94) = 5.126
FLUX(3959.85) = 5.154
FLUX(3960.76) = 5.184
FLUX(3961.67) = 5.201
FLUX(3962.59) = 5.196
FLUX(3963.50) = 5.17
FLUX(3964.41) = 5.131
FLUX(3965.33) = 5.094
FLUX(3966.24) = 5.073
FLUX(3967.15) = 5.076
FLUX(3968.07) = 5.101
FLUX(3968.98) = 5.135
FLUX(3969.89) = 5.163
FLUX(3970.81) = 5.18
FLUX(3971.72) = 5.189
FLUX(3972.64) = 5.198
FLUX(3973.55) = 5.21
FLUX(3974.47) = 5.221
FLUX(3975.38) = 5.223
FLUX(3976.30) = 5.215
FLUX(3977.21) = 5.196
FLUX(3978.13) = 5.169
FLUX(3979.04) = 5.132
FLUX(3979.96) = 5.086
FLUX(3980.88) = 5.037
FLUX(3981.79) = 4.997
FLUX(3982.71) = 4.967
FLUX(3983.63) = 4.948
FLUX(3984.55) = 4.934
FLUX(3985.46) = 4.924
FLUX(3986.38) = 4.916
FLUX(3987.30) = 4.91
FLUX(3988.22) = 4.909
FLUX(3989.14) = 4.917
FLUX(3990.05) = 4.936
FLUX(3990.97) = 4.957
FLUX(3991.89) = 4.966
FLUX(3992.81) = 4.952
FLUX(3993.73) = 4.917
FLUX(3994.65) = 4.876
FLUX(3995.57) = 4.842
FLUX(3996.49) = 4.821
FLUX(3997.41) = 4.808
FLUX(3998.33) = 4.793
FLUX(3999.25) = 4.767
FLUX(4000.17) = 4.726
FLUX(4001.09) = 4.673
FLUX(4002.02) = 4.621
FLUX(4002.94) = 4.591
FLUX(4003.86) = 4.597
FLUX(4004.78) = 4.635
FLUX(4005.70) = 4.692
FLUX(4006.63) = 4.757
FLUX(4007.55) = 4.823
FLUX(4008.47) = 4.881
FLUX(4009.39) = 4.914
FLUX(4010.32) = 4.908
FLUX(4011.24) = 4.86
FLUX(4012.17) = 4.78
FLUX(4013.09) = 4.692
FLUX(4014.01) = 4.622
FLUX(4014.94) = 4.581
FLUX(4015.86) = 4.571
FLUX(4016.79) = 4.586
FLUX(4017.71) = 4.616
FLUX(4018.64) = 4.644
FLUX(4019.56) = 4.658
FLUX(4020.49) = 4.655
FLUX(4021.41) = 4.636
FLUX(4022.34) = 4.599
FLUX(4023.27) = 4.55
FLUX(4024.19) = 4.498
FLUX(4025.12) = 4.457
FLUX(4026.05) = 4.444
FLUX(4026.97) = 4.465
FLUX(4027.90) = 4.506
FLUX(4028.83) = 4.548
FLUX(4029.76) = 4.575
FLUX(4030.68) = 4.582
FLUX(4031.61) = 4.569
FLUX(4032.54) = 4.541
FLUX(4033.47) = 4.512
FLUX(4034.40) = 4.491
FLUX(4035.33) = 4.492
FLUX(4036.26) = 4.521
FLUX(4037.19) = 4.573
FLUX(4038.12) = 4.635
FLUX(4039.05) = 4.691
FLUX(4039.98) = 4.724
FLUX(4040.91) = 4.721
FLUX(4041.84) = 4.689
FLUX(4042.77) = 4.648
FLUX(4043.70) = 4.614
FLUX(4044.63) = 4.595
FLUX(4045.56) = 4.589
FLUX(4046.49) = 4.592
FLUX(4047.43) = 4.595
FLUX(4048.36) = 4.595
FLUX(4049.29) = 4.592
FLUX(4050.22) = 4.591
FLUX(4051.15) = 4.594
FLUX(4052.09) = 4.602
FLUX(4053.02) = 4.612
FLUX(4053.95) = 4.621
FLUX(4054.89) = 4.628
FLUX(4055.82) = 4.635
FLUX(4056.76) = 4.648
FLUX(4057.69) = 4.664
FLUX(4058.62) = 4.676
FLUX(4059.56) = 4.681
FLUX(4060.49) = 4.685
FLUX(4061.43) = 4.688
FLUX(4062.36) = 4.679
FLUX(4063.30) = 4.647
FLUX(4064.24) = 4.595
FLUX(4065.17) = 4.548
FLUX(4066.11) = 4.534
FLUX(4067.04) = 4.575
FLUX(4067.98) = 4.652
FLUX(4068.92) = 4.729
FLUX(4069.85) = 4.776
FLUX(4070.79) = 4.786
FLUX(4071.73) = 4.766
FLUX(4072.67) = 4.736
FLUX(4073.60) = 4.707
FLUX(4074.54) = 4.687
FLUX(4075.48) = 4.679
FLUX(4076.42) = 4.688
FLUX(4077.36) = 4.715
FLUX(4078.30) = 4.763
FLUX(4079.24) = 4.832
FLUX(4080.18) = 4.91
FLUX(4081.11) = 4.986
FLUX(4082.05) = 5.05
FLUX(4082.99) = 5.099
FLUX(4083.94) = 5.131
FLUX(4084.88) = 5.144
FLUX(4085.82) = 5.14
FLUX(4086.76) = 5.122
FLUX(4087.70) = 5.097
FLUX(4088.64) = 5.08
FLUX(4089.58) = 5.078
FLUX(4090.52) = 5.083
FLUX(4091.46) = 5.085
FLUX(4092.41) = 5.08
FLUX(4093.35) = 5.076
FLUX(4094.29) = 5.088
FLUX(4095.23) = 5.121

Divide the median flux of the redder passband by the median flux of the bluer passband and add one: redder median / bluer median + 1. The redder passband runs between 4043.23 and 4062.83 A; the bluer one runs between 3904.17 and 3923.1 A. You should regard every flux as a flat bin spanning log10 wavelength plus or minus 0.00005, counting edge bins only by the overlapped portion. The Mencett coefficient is 1.89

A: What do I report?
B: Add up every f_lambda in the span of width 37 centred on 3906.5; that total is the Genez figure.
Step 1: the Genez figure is 218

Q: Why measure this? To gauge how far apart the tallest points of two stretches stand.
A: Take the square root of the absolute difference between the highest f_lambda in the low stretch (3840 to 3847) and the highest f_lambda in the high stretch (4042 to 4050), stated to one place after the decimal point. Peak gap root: 1.0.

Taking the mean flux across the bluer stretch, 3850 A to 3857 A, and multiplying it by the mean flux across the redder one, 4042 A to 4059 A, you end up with 25.5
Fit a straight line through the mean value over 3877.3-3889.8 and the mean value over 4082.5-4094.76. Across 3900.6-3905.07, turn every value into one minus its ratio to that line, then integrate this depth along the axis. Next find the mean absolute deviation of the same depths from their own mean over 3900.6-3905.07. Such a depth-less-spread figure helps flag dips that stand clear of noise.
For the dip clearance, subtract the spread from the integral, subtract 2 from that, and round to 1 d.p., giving -1.9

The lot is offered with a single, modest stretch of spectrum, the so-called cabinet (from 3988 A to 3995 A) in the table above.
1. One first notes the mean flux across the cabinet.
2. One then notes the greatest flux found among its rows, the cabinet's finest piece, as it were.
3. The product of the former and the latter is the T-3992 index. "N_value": 24.5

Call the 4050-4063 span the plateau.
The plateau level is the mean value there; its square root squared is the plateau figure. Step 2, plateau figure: 4.6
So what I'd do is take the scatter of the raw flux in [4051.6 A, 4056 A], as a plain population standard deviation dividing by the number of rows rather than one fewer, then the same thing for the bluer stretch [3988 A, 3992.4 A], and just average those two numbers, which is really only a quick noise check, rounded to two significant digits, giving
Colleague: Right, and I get 0.017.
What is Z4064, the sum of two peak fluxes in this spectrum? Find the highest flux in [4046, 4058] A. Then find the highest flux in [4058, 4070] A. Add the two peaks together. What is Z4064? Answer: 9.4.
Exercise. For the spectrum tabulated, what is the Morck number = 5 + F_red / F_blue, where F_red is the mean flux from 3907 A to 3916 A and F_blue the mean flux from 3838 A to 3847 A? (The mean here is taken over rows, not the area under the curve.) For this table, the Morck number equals 5.93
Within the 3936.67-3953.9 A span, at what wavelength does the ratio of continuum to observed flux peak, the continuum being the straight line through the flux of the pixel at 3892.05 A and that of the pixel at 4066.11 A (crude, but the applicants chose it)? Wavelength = 3944.38 A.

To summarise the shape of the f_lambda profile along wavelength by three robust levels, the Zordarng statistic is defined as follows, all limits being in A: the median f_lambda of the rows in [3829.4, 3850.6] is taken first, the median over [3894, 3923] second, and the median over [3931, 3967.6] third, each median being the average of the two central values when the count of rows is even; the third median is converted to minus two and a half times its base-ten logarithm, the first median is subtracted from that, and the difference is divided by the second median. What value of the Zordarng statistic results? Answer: -1.40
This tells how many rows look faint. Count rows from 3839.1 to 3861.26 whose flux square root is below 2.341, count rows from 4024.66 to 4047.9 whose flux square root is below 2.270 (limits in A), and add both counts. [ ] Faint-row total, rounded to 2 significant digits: 27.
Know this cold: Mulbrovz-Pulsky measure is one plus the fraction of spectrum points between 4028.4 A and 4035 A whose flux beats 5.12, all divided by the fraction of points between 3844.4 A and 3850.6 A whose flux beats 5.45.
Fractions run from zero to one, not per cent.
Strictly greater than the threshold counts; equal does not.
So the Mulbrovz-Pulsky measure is 1.0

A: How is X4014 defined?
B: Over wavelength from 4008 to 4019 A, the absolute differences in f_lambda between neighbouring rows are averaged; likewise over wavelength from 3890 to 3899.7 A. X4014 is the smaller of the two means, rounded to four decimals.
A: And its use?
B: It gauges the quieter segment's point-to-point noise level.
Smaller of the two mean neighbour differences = 0.0147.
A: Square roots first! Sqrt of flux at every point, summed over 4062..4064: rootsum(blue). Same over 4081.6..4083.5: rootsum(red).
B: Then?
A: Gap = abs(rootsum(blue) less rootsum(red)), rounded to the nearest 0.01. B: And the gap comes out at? 0.19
